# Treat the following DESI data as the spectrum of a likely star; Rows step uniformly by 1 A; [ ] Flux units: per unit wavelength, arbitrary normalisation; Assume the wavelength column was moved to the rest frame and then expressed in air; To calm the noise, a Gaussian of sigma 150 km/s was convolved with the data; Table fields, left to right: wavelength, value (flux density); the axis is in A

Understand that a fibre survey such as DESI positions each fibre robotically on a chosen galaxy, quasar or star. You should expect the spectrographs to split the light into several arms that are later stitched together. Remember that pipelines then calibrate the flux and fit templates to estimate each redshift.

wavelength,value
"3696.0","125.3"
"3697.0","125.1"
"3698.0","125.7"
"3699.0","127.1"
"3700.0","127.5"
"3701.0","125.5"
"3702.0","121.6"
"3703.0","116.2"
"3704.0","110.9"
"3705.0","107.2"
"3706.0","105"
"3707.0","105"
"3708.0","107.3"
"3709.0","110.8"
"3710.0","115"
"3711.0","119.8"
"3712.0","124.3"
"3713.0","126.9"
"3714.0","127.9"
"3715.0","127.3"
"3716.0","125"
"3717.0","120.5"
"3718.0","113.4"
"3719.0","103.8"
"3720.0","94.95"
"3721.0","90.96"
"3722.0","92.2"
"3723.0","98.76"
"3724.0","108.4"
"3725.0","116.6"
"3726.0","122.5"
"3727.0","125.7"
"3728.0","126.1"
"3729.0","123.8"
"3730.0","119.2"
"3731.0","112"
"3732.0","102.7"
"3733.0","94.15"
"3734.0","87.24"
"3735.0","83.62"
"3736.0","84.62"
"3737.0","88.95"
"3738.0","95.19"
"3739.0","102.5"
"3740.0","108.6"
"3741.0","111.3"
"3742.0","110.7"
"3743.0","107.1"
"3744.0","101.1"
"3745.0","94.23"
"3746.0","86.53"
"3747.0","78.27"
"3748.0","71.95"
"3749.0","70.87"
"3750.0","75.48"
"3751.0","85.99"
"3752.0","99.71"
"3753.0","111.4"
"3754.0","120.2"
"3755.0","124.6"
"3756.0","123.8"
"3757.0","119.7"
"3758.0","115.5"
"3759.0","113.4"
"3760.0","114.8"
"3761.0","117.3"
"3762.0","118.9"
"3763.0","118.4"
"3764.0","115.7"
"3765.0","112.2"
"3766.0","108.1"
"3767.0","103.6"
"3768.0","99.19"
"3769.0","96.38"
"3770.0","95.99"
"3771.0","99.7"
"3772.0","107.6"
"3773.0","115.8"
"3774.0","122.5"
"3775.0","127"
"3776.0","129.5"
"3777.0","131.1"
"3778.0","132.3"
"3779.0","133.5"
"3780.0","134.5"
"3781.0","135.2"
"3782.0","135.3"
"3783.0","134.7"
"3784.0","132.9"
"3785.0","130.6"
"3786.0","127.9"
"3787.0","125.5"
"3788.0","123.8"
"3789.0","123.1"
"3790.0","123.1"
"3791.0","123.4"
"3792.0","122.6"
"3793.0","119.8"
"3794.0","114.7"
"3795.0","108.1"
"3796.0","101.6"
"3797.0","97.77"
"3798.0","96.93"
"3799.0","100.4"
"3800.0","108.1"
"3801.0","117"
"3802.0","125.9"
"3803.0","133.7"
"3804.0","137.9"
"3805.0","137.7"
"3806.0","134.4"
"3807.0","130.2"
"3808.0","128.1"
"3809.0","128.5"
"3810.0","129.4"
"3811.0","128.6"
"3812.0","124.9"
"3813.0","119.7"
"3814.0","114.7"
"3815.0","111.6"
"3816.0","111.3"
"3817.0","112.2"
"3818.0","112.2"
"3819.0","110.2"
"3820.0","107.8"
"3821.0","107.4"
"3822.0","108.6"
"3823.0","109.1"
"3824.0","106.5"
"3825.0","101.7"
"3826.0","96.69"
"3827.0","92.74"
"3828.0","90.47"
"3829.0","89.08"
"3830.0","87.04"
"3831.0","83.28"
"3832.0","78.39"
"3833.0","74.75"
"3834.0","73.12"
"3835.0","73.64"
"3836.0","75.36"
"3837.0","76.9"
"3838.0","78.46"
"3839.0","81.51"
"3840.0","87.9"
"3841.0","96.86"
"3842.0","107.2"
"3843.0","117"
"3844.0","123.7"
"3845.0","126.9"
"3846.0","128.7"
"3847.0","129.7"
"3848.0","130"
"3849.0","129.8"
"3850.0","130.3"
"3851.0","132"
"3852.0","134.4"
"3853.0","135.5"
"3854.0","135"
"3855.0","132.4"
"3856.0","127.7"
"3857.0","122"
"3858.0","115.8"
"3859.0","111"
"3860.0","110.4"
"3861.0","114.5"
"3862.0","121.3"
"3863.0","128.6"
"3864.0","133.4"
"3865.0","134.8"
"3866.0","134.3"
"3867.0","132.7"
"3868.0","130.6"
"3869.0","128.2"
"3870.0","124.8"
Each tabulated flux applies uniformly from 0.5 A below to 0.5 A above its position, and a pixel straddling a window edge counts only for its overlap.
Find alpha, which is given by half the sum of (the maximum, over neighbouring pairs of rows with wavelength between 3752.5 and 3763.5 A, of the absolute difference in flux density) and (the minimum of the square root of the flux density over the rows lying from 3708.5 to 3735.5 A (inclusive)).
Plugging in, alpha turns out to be 9.0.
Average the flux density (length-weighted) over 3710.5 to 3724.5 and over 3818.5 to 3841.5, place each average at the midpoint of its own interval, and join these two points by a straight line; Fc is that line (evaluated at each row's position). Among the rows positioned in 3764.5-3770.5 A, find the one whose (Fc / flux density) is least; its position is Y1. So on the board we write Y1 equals 3765.0 A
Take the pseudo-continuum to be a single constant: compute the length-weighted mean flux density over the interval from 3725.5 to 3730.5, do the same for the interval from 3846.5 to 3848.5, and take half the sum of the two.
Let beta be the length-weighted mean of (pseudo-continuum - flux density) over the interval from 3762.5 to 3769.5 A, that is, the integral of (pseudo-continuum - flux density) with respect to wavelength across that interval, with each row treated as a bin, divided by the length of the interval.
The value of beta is 19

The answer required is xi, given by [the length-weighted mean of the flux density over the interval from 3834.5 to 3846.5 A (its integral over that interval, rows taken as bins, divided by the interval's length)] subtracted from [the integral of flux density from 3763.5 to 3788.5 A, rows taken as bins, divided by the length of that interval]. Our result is 23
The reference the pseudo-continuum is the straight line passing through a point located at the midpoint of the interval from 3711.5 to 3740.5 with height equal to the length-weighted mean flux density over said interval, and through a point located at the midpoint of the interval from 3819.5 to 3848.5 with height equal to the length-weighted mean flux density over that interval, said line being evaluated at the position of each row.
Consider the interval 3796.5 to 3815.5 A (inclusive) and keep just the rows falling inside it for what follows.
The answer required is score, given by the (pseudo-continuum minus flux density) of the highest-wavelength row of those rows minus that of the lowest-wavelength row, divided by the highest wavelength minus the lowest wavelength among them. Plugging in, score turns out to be -0.9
